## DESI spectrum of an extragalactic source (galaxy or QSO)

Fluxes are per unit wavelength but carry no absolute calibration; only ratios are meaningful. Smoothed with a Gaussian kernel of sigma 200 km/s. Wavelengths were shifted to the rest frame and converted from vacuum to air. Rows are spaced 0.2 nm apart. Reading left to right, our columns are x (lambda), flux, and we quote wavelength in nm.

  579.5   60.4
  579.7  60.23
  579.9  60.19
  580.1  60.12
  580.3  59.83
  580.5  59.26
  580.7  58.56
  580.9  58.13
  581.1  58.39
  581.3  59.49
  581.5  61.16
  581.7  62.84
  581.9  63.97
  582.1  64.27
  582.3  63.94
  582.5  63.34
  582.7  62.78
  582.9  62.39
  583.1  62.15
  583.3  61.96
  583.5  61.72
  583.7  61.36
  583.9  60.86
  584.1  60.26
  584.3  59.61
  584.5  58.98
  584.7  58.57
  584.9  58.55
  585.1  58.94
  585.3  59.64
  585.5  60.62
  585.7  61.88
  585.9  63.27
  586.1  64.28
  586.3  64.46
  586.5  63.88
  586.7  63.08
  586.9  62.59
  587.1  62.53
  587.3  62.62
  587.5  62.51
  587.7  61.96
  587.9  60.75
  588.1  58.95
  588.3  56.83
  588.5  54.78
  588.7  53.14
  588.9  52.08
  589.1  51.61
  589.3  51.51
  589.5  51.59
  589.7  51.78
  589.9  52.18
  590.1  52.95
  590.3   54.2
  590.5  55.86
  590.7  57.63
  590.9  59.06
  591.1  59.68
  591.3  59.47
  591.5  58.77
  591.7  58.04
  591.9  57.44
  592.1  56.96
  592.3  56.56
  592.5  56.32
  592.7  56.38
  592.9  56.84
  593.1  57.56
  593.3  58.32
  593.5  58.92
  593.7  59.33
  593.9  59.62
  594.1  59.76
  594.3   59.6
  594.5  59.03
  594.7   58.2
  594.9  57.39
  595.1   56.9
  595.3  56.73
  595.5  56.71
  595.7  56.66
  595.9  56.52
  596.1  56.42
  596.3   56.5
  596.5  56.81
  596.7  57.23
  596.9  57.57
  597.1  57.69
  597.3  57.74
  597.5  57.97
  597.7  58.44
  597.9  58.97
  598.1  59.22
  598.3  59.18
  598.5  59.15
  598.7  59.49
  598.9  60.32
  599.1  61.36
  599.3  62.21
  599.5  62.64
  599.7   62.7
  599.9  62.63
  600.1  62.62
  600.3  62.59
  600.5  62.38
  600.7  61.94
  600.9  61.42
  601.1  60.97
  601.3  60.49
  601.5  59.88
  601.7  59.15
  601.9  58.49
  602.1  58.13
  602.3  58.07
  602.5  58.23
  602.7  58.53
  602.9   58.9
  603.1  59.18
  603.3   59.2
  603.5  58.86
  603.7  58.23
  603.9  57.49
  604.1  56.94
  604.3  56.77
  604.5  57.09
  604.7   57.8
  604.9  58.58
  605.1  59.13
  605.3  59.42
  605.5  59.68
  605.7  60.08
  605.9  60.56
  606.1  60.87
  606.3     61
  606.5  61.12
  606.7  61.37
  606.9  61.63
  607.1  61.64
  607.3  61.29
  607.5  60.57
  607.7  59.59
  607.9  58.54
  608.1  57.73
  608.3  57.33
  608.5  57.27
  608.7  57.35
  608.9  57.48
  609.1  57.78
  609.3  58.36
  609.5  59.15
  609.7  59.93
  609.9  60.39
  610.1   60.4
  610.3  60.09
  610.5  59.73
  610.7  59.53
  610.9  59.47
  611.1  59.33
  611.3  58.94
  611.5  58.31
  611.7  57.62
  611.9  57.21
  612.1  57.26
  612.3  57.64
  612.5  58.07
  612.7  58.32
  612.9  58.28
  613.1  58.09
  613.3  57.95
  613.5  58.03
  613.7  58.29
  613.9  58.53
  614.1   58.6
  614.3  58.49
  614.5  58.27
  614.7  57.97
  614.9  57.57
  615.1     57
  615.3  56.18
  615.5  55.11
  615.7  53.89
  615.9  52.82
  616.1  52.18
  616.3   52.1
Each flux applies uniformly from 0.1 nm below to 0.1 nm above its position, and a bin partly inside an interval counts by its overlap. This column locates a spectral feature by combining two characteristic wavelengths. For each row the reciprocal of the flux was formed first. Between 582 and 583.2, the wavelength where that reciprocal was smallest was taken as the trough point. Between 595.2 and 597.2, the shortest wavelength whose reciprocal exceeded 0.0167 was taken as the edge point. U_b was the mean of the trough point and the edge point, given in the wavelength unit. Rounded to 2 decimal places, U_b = 588.70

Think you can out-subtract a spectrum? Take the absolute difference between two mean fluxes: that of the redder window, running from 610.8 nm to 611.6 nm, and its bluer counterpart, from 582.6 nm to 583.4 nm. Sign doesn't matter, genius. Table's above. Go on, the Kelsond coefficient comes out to 3.3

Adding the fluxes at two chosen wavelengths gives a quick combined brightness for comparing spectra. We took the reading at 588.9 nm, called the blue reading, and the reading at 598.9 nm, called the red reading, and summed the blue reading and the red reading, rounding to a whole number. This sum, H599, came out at 112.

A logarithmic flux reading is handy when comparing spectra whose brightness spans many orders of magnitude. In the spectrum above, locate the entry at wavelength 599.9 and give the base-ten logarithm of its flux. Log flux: 1.80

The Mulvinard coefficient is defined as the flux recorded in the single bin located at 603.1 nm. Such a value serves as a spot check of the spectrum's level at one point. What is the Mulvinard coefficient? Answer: 59.18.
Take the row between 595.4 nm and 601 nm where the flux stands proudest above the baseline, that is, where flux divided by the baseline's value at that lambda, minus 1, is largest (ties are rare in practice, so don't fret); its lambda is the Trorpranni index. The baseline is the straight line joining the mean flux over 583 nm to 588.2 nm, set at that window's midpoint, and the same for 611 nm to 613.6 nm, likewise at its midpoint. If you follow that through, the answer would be 599.7 nm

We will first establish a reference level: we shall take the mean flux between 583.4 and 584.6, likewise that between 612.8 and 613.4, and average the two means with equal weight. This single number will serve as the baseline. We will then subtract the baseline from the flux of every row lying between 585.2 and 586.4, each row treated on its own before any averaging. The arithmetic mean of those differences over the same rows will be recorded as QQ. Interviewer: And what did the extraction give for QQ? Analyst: 3.1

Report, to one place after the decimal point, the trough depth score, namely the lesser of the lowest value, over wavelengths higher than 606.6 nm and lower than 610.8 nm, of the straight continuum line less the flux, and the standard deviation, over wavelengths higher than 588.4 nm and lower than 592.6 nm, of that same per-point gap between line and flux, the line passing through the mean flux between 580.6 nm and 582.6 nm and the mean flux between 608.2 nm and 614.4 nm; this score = -2.7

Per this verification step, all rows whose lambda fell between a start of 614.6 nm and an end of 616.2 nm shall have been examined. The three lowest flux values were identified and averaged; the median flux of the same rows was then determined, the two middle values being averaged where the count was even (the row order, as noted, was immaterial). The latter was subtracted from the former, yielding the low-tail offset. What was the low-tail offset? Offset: -2.7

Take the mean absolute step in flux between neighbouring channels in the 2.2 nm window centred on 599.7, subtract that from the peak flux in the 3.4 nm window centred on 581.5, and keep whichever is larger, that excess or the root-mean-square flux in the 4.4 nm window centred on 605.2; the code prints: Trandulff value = 64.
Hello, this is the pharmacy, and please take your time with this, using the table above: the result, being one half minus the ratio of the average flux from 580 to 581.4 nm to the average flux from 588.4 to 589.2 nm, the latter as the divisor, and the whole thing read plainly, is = -0.62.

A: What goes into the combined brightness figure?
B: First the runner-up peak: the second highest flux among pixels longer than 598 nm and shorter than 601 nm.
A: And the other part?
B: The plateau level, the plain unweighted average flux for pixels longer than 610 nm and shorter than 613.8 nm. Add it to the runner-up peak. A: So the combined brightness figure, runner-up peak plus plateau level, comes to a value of 121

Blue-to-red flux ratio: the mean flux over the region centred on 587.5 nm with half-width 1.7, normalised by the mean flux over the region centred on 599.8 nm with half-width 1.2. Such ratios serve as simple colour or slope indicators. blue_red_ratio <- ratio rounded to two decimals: 0.97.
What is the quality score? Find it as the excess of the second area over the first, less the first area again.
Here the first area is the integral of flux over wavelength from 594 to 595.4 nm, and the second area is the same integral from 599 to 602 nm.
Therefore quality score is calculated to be 21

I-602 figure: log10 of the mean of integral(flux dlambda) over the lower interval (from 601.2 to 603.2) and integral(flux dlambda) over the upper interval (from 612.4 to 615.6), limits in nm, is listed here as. 2.18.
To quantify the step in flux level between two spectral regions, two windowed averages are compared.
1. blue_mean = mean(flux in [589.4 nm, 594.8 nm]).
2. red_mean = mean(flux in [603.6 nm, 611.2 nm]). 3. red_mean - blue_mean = 2.1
